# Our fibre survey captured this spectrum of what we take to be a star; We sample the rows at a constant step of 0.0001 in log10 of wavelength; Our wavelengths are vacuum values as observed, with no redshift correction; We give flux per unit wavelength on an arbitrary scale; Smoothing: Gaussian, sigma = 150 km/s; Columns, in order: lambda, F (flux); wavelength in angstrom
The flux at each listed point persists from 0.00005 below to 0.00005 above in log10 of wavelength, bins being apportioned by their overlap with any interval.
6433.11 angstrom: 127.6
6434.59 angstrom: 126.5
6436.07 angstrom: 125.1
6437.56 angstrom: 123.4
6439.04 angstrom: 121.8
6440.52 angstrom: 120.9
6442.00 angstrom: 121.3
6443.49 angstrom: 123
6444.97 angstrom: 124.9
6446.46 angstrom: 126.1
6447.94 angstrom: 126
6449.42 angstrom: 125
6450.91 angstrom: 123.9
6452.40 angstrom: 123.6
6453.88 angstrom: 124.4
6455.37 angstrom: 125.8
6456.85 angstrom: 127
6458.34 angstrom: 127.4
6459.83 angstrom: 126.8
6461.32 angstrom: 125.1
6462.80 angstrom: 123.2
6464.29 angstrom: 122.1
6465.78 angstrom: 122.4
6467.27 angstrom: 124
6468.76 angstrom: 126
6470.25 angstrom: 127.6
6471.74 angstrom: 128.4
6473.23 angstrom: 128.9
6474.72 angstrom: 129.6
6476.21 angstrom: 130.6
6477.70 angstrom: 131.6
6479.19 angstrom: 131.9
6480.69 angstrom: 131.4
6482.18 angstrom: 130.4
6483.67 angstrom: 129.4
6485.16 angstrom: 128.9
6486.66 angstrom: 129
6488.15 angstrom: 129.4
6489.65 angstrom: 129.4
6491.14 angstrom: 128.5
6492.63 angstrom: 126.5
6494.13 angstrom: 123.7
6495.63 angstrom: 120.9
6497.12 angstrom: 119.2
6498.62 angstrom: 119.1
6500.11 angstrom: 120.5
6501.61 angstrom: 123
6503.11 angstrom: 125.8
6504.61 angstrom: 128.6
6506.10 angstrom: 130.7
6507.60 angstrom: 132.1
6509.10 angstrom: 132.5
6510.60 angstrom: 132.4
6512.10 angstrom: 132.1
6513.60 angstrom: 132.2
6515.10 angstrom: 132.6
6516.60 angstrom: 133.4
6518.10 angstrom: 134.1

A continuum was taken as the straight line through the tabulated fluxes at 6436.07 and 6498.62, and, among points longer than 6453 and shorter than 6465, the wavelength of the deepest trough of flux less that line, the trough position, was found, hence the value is 6464.29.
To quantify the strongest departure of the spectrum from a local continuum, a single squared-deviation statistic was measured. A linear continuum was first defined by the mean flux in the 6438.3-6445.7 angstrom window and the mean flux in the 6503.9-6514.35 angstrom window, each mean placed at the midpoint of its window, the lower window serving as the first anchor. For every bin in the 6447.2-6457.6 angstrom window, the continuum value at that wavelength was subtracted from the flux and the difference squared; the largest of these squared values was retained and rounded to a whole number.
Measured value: 8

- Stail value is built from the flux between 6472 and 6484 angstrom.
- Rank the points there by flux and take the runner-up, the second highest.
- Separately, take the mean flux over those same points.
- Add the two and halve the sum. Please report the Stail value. 131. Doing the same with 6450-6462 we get 126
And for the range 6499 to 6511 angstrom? 130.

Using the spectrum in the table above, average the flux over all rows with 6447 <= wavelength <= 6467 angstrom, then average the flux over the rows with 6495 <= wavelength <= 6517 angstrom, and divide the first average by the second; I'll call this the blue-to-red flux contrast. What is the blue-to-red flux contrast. 0.98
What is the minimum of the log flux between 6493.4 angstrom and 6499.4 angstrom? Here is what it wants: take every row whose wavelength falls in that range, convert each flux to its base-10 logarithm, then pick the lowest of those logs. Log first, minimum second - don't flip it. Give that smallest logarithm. 2.076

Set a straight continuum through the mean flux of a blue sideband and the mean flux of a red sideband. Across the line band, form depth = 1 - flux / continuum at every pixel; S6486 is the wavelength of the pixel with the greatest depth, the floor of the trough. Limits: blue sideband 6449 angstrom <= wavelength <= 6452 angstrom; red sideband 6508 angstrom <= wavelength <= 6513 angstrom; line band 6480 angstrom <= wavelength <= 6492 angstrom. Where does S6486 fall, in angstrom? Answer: 6491.14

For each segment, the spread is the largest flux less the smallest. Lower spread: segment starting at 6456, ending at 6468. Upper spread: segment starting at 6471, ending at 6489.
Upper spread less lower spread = -1.8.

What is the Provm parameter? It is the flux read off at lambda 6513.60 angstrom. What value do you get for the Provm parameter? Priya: 132.2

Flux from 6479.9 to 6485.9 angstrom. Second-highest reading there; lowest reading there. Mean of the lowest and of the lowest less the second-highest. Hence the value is 63.7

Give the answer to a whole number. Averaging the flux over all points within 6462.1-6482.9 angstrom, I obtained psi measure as 128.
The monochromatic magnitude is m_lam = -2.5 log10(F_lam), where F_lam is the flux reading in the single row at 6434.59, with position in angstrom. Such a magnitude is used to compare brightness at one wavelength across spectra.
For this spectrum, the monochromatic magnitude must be -5.26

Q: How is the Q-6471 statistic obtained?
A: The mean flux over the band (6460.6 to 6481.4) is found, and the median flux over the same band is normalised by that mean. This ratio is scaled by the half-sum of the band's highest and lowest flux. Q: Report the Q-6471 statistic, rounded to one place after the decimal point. 127.7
